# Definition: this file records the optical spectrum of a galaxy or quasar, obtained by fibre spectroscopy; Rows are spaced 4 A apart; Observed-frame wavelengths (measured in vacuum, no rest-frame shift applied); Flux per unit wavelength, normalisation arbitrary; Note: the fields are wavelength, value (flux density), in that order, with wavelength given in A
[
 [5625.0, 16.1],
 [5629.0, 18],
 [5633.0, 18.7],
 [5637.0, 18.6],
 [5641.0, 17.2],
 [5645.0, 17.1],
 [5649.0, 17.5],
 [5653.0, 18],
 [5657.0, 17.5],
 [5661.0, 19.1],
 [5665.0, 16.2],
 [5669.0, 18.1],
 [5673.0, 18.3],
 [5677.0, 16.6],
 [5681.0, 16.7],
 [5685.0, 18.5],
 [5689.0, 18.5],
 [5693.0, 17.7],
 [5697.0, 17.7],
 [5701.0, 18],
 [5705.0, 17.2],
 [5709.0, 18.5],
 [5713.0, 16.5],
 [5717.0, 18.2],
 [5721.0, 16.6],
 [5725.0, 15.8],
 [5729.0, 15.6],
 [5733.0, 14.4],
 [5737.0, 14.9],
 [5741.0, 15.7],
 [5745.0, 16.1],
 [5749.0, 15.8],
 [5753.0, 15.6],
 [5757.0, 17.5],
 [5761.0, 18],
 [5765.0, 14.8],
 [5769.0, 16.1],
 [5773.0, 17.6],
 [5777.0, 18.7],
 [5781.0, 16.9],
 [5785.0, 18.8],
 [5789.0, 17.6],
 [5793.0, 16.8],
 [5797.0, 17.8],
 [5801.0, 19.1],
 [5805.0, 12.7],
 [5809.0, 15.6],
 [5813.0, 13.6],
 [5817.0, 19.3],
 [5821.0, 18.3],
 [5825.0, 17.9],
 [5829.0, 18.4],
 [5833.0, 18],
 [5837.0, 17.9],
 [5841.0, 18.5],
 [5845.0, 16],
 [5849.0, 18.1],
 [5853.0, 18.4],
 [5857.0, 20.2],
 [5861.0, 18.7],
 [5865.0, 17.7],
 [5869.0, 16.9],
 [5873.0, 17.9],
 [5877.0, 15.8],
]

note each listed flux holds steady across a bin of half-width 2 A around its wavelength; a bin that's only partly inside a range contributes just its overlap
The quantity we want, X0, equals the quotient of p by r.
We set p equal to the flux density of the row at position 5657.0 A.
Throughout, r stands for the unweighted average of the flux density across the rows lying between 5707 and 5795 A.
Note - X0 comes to 1.05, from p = 17.5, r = 16.66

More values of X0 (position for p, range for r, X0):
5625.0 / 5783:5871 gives 0.92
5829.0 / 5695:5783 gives 1.11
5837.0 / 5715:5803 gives 1.07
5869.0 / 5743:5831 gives 1.00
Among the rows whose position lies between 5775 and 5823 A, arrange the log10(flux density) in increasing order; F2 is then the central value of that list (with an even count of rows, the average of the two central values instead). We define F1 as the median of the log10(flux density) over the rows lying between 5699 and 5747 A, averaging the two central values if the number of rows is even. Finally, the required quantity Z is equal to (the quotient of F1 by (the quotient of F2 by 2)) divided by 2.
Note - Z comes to 0.97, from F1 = 1.21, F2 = 1.25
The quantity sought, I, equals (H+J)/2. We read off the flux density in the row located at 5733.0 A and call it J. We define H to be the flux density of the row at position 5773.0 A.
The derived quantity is 16.0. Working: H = 17.6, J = 14.4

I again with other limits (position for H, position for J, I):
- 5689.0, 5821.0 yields 18.4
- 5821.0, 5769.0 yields 17.2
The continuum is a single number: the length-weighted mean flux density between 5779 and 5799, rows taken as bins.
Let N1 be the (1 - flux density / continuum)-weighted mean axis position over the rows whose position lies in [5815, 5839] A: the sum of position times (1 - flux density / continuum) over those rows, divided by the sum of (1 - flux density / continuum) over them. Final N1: 5823.6 A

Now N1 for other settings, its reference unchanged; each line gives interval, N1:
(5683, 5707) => 5687.5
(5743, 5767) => 5754.5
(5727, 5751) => 5737.9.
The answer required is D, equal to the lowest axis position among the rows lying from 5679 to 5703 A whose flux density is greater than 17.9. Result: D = 5685.0 A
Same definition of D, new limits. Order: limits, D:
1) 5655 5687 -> 5661.0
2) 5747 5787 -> 5761.0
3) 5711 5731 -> 5717.0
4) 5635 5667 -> 5637.0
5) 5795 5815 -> 5801.0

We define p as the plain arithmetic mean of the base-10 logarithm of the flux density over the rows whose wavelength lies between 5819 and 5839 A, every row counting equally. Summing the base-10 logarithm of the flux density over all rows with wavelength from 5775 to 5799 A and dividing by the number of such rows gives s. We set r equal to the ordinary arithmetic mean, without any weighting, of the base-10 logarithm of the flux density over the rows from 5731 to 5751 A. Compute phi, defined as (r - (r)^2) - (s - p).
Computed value -0.21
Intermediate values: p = 1.26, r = 1.19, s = 1.249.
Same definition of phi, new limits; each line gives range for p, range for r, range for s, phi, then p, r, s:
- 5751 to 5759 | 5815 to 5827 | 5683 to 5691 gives -0.39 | 1.22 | 1.27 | 1.267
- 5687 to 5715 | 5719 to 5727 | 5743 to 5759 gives -0.22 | 1.25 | 1.21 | 1.210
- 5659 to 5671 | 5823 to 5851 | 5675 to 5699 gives -0.31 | 1.25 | 1.25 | 1.246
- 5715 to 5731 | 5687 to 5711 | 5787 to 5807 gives -0.32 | 1.22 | 1.25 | 1.221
